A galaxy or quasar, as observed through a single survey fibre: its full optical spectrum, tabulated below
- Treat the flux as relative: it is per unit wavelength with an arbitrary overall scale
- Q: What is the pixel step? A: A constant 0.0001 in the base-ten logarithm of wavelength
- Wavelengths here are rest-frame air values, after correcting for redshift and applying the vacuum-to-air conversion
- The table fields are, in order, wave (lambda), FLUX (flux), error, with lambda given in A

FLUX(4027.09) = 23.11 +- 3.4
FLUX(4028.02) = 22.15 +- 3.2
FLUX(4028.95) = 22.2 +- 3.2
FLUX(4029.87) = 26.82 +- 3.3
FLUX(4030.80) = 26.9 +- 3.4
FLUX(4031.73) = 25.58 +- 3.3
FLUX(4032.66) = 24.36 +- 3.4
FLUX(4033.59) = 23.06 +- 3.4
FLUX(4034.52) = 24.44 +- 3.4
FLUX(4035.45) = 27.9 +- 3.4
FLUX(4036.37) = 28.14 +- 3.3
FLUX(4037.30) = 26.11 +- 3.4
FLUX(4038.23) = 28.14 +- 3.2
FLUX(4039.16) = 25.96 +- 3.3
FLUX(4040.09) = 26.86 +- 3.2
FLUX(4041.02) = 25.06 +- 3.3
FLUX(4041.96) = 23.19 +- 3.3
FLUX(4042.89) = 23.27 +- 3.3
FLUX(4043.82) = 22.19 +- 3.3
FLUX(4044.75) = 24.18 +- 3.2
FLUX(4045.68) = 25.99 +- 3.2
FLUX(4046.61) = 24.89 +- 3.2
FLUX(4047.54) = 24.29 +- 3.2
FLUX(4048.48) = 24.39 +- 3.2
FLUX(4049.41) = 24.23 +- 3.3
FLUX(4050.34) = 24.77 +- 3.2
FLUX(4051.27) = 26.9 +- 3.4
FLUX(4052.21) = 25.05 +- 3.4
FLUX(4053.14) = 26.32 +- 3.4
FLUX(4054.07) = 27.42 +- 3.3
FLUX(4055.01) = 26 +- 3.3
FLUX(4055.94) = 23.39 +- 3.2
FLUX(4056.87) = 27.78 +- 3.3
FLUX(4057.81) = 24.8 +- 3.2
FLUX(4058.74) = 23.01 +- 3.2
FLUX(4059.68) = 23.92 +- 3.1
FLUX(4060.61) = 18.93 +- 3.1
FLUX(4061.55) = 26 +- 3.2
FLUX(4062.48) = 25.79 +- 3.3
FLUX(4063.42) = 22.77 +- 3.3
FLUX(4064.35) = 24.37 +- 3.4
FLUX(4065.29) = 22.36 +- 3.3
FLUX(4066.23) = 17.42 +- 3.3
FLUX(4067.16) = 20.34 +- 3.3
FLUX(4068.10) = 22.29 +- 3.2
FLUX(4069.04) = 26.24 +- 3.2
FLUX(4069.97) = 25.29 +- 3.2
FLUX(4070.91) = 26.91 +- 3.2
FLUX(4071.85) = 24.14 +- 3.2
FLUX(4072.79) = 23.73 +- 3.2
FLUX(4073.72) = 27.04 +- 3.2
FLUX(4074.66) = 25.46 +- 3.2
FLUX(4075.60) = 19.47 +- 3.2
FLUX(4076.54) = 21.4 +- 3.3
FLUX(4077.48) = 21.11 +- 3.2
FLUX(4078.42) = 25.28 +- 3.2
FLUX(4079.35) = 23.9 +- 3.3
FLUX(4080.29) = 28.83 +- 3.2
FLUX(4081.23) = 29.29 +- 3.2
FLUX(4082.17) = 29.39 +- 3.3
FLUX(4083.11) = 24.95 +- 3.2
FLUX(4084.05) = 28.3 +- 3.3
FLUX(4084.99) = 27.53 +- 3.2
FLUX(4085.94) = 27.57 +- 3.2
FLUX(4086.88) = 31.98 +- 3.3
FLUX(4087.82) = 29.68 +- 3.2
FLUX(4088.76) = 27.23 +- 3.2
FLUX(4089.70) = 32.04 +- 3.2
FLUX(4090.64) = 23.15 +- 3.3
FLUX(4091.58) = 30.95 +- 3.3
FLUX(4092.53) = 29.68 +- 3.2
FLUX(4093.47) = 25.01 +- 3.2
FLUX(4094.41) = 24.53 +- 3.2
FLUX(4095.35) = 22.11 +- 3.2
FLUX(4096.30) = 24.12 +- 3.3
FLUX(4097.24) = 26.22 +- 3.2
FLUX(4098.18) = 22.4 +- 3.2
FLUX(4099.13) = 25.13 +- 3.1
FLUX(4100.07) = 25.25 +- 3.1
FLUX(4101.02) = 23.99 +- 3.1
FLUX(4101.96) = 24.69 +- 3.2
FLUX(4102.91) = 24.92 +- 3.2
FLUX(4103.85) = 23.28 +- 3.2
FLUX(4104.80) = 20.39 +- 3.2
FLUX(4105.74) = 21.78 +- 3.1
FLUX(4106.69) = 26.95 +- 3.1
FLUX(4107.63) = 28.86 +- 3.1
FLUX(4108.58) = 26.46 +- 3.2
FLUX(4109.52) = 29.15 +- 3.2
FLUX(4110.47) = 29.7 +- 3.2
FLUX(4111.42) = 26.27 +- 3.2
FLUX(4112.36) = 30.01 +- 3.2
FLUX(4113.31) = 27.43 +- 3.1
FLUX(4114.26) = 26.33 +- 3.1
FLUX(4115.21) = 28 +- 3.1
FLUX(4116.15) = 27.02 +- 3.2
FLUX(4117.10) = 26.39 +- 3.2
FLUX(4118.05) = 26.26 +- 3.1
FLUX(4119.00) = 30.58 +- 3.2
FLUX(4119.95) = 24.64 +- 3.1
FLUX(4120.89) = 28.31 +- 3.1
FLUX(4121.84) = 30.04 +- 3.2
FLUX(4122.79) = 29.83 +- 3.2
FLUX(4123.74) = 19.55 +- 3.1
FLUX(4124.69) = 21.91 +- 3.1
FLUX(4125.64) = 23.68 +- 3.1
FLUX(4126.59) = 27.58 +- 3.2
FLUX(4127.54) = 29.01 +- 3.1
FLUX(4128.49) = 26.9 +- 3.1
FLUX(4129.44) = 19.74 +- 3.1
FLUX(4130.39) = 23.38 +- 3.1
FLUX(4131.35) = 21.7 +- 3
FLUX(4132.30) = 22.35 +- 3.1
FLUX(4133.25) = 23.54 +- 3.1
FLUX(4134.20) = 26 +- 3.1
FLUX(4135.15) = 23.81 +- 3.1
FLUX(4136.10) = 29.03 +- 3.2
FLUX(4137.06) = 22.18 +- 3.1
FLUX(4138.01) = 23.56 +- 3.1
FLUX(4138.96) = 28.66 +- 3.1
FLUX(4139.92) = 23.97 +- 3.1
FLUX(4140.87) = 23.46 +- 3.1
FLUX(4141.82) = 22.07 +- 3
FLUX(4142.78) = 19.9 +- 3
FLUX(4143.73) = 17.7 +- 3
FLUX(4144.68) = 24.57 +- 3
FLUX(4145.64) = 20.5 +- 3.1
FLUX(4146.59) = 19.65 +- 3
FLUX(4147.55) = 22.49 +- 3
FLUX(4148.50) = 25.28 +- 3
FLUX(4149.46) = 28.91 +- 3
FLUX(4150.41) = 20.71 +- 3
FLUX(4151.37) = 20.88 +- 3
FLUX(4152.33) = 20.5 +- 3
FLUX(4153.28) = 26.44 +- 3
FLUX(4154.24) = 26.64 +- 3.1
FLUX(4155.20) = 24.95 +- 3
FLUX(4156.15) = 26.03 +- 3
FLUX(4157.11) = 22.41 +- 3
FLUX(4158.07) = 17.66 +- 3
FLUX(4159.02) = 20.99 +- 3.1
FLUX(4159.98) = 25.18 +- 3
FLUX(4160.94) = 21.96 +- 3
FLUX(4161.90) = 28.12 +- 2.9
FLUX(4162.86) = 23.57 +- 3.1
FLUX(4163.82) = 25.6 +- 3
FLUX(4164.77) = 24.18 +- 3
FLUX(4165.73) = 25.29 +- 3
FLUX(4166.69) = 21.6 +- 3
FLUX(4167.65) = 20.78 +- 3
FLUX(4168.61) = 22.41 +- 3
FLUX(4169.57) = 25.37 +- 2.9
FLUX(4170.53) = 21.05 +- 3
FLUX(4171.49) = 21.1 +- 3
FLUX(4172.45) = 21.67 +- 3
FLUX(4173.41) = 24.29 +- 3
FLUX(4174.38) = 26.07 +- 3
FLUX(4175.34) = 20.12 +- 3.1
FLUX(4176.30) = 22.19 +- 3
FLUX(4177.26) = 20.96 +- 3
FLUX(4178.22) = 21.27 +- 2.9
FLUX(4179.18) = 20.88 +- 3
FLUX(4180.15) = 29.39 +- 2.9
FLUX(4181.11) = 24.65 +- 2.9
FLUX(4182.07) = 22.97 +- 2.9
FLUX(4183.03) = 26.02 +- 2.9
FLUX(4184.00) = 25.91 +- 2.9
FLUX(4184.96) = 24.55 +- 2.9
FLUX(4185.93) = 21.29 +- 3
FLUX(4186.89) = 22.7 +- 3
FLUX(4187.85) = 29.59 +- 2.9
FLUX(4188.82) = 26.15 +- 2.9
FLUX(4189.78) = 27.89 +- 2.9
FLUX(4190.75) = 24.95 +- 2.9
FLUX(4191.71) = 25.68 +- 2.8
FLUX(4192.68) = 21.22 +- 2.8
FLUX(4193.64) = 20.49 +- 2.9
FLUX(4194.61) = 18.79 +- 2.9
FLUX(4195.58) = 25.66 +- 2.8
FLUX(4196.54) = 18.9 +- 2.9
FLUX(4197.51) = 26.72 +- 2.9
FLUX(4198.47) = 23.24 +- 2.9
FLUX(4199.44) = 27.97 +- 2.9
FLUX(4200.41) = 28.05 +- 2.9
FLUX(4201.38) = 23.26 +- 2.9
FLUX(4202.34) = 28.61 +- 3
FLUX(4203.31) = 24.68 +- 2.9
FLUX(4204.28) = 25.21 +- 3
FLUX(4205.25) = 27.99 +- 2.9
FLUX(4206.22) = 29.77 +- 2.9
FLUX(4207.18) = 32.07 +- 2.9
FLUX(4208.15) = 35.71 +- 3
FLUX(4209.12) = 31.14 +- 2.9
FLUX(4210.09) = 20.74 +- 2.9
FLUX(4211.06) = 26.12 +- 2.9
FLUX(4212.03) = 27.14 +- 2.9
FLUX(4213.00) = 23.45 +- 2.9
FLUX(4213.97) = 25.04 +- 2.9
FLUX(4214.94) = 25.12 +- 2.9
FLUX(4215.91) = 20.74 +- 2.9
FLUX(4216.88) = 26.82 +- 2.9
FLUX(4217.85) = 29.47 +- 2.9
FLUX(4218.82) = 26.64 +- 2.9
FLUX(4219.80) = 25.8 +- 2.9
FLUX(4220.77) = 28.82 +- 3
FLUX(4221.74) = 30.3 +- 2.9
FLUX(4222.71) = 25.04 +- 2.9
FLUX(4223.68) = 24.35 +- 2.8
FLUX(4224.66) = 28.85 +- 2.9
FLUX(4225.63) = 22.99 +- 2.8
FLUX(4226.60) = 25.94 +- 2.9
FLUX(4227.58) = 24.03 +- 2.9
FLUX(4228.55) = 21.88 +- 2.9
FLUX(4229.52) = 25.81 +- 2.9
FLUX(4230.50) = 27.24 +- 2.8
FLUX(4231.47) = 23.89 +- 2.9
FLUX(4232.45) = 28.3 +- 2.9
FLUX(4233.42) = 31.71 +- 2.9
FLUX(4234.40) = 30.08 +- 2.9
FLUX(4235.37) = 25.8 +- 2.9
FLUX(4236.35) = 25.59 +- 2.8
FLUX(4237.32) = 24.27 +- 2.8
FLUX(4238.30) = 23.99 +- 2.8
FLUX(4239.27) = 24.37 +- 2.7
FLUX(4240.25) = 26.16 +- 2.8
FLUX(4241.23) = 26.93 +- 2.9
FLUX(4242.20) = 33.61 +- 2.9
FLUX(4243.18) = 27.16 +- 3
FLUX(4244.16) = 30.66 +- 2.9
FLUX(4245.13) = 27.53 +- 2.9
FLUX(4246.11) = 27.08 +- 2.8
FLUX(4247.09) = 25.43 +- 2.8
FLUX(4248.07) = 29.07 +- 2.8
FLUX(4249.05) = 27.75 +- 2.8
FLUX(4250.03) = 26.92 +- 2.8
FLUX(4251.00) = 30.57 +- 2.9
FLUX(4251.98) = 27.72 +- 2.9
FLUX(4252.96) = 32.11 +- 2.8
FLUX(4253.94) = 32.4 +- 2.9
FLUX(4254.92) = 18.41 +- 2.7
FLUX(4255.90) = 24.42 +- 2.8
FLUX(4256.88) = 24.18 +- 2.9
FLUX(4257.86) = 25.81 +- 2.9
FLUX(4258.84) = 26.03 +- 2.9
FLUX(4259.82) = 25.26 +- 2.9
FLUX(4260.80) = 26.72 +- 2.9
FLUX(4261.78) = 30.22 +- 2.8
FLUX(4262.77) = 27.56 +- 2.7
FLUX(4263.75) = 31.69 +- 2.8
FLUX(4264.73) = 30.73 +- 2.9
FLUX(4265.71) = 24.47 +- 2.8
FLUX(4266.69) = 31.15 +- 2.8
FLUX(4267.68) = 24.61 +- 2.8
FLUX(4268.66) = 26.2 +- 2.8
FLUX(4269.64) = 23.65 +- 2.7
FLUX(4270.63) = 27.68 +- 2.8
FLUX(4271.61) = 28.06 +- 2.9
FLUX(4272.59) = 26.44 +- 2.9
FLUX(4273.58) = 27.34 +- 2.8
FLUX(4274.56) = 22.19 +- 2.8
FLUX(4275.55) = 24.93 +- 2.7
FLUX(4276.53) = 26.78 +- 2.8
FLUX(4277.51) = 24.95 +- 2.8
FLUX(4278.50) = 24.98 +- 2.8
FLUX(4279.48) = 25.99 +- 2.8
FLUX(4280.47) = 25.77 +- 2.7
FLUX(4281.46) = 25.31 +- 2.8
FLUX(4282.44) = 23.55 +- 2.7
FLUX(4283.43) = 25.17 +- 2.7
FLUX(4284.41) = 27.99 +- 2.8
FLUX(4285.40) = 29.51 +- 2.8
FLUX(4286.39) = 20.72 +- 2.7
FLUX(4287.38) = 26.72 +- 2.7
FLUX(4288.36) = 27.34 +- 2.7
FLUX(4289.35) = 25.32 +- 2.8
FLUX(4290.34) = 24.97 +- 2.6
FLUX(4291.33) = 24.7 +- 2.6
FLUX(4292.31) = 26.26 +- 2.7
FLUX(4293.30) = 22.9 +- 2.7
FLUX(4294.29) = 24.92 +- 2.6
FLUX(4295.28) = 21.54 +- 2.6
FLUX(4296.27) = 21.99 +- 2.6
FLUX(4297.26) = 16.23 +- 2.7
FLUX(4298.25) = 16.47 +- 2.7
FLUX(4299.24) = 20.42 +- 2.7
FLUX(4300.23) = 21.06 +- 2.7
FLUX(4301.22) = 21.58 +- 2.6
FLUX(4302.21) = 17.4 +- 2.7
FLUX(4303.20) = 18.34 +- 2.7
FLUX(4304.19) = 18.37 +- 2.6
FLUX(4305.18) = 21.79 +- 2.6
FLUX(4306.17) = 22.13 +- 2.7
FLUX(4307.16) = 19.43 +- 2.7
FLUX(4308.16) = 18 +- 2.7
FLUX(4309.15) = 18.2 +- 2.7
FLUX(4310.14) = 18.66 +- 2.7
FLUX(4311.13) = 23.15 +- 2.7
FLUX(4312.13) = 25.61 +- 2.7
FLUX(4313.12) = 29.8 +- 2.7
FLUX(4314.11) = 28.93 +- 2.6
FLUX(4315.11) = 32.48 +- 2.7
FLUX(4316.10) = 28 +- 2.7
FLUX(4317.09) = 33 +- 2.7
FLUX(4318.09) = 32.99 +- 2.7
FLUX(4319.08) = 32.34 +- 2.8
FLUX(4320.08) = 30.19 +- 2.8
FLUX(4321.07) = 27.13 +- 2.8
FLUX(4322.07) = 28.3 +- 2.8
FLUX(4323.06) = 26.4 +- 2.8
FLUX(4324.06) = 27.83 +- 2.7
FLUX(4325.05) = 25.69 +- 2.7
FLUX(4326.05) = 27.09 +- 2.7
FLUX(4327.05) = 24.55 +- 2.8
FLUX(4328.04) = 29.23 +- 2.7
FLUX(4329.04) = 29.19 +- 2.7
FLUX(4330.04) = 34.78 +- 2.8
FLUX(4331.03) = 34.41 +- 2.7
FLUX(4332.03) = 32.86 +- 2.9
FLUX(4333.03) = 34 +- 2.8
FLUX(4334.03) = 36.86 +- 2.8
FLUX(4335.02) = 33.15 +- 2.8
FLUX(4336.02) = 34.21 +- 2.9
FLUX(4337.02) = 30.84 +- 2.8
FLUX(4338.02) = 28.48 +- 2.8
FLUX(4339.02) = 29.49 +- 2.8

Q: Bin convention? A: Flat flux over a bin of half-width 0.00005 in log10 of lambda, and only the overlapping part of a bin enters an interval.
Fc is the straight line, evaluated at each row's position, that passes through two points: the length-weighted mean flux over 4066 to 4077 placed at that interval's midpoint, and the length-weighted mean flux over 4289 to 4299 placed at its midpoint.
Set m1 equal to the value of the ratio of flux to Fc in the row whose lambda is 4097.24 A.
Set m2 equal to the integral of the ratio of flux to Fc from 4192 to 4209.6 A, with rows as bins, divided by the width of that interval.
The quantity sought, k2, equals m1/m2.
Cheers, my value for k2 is 0.98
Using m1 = 1.12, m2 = 1.14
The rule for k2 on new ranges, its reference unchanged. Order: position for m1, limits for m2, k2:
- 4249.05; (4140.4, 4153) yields 1.28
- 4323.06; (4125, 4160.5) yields 1.16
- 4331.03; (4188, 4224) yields 1.36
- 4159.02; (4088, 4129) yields 0.81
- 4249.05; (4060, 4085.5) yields 1.18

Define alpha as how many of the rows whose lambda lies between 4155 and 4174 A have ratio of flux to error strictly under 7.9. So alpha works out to 11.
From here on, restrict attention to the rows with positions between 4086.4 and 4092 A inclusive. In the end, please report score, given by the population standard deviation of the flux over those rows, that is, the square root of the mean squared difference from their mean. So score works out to 3.2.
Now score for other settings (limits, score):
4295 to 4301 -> 2.4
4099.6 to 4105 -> 1.6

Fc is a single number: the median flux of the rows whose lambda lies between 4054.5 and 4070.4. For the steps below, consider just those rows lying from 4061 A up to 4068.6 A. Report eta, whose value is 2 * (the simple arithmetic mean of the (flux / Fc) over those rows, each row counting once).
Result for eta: 1.9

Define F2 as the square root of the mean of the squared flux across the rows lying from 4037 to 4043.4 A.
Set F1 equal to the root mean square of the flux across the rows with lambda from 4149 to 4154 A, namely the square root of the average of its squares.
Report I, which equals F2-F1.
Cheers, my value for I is 1.8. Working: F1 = 23.7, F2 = 25.6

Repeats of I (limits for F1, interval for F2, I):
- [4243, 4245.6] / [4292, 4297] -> -4.9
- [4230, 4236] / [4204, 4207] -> -0.2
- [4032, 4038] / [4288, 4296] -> -0.9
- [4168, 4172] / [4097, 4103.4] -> 2.1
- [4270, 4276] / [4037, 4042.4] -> -0.3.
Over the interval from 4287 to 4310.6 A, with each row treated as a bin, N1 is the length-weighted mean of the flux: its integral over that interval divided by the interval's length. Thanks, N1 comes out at 21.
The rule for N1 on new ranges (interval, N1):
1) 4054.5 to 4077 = 24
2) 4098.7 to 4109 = 25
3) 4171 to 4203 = 24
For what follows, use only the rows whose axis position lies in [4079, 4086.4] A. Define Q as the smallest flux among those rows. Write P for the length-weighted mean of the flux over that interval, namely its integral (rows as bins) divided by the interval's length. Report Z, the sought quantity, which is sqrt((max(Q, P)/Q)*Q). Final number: 5.24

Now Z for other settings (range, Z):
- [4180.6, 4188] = 4.95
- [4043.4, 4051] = 4.95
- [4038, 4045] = 4.97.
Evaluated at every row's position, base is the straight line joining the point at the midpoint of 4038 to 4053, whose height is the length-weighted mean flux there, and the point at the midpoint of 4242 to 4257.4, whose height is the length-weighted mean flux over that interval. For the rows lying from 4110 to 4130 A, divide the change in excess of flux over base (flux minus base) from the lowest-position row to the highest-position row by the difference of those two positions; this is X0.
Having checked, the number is -0.5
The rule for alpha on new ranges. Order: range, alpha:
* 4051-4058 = 5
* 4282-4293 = 1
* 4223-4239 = 1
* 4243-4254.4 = 0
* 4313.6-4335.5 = 0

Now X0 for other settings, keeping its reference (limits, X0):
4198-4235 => 0.2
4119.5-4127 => 0.4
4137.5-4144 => -1.0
